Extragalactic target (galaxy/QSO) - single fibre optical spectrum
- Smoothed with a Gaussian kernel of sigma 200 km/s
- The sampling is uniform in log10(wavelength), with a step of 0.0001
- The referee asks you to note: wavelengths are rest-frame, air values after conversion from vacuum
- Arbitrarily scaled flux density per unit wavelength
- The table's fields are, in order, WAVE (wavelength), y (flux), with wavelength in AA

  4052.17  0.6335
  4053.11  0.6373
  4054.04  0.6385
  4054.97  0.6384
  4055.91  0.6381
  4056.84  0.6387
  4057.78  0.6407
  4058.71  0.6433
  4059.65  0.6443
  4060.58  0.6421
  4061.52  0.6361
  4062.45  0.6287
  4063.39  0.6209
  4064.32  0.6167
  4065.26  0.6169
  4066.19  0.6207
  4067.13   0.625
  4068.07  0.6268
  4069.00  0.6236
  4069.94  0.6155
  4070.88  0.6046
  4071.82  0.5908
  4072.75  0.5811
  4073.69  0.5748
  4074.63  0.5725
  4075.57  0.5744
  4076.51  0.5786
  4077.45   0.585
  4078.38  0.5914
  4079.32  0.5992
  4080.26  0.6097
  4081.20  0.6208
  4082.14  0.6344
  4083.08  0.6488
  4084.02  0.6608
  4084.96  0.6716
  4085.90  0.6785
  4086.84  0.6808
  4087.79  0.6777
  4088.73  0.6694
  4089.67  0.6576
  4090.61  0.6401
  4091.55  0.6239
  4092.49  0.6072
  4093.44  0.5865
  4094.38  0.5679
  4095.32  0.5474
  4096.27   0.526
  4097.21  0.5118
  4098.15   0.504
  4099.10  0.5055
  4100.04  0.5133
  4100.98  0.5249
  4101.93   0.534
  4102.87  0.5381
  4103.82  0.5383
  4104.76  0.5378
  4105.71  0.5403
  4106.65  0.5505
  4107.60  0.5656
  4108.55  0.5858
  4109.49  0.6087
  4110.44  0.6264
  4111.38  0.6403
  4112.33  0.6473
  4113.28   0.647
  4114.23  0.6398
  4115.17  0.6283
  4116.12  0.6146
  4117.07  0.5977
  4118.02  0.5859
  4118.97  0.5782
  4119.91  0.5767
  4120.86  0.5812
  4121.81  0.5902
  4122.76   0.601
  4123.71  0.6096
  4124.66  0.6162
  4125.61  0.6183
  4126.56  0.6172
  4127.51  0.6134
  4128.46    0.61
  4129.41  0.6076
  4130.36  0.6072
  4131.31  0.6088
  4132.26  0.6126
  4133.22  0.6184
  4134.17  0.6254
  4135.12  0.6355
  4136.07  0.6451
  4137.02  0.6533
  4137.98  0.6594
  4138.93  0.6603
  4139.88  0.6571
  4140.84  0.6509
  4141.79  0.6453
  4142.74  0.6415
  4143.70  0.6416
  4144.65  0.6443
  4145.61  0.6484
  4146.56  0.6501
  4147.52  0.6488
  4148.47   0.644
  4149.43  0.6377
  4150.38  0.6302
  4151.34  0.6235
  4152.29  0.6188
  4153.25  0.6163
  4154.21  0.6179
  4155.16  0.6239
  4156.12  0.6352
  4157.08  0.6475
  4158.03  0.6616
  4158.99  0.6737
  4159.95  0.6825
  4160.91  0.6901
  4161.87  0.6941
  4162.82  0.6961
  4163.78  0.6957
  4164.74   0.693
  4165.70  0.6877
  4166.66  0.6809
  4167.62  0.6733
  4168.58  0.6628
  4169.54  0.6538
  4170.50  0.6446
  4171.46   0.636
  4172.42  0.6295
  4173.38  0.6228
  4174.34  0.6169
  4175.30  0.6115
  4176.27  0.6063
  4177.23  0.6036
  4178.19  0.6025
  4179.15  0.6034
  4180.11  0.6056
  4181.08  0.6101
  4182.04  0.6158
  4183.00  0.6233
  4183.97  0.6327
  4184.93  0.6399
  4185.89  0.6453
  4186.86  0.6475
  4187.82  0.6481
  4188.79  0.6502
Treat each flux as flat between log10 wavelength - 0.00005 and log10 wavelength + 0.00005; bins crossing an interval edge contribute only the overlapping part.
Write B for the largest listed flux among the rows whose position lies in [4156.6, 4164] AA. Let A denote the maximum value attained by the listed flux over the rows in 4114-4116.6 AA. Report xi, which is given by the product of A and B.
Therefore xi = 0.445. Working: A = 0.6398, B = 0.6961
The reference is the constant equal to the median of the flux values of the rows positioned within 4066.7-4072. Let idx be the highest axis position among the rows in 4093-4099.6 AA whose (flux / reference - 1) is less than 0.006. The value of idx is 4099.10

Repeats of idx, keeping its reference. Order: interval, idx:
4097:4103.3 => 4102.87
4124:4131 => 4130.36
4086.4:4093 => 4092.49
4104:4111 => 4109.49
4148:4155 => 4154.21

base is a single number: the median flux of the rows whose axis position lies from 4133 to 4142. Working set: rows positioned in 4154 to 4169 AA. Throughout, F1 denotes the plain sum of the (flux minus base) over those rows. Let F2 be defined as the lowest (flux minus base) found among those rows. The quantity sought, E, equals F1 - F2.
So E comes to 0.4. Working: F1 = 0.35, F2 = -0.03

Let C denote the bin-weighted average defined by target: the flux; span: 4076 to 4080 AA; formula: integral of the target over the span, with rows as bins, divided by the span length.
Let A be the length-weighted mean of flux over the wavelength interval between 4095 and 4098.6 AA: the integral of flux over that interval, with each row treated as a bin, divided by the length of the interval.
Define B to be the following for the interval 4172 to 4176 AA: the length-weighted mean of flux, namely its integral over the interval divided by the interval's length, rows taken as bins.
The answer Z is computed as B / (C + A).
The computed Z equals 0.556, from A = 0.52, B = 0.618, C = 0.590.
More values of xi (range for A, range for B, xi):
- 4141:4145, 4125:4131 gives 0.399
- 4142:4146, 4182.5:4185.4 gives 0.415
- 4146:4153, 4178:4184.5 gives 0.411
